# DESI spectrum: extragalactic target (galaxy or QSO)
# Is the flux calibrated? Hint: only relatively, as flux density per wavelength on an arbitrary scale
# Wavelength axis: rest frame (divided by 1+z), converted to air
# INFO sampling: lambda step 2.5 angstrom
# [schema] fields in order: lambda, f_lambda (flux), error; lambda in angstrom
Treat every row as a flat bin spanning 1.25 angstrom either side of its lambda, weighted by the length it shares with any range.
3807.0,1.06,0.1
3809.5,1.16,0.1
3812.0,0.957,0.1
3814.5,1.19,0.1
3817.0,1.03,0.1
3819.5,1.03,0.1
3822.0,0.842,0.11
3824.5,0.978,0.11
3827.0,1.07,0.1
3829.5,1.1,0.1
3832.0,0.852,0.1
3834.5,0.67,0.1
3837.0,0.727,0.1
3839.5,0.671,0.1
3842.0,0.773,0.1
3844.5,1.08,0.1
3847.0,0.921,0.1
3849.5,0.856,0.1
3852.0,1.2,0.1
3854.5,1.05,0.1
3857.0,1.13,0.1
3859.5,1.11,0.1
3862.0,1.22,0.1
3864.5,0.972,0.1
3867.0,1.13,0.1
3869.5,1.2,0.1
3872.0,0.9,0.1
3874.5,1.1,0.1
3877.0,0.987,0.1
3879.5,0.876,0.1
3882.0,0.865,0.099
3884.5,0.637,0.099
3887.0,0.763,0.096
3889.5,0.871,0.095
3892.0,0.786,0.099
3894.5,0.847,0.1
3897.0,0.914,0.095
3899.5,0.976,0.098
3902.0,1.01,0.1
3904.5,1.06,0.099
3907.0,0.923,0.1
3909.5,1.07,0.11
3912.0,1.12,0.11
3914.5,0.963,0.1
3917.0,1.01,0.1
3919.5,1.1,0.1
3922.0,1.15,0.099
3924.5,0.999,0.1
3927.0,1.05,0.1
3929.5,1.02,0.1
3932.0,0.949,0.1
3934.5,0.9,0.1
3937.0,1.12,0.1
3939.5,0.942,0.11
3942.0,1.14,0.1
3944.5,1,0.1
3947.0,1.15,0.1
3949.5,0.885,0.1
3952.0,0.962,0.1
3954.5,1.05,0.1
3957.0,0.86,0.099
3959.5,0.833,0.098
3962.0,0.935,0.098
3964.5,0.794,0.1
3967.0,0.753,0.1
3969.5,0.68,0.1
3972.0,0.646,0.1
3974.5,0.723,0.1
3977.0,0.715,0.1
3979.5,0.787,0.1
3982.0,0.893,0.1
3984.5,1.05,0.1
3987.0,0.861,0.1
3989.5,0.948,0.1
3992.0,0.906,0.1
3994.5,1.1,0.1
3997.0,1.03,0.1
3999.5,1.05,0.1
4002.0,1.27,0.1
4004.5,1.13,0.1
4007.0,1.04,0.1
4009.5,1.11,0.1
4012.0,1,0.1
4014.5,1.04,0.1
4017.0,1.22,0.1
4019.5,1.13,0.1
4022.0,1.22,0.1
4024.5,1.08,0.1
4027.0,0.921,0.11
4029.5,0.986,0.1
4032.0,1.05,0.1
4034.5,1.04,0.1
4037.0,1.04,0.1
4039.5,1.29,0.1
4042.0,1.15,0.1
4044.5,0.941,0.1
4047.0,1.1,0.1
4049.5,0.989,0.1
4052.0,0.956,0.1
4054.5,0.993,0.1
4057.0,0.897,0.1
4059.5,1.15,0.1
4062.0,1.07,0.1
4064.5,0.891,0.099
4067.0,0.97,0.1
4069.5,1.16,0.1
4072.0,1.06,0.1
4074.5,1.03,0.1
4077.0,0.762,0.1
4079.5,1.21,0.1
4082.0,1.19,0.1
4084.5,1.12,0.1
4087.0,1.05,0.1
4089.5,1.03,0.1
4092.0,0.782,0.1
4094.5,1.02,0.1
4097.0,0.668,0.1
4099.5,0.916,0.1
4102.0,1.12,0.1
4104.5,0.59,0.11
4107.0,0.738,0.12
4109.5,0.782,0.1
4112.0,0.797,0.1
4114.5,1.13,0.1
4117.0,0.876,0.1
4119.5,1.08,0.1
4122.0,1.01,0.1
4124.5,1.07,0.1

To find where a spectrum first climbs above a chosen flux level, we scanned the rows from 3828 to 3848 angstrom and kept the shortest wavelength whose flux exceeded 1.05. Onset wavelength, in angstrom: 3829.5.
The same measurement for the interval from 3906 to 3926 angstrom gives 3909.5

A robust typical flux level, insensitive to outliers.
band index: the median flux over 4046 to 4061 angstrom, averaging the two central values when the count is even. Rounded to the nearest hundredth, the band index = 0.99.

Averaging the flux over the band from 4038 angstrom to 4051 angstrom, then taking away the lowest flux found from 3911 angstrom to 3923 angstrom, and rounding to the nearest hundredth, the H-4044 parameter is 0.13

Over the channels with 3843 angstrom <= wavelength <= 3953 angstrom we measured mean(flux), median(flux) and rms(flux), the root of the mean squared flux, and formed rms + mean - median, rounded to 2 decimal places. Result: 1.00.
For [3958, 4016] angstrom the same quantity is 0.93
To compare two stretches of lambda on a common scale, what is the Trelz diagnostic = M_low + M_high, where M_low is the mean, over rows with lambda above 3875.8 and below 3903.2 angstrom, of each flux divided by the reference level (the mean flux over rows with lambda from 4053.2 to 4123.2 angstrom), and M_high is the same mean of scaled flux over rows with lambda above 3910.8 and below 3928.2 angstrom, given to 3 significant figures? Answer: 1.99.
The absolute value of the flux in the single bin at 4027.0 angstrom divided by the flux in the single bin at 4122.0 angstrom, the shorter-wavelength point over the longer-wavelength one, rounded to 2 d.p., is 0.91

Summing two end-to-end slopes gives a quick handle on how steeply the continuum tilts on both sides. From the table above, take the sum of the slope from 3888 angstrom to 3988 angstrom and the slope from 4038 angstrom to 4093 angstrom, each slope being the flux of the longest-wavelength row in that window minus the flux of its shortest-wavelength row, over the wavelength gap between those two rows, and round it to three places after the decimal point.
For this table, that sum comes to -0.010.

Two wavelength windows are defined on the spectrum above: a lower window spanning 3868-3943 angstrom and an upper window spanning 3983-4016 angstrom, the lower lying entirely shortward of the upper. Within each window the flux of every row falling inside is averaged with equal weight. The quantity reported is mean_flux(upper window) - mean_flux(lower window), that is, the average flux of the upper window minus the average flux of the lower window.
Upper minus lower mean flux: 0.066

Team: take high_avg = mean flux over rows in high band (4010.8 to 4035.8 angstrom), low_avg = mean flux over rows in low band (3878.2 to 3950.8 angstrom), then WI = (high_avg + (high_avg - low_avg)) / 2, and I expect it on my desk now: 0.58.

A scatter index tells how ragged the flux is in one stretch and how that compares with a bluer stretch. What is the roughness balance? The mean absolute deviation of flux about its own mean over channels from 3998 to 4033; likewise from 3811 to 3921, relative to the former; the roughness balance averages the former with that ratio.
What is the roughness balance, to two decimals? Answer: 0.83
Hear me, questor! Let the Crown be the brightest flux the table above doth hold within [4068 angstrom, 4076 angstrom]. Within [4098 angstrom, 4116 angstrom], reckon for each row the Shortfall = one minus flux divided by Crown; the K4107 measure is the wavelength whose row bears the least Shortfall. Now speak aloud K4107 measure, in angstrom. 4114.5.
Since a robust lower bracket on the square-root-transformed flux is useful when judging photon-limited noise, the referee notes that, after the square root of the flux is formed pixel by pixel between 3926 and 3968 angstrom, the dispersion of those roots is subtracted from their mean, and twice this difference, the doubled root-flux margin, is 1.84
